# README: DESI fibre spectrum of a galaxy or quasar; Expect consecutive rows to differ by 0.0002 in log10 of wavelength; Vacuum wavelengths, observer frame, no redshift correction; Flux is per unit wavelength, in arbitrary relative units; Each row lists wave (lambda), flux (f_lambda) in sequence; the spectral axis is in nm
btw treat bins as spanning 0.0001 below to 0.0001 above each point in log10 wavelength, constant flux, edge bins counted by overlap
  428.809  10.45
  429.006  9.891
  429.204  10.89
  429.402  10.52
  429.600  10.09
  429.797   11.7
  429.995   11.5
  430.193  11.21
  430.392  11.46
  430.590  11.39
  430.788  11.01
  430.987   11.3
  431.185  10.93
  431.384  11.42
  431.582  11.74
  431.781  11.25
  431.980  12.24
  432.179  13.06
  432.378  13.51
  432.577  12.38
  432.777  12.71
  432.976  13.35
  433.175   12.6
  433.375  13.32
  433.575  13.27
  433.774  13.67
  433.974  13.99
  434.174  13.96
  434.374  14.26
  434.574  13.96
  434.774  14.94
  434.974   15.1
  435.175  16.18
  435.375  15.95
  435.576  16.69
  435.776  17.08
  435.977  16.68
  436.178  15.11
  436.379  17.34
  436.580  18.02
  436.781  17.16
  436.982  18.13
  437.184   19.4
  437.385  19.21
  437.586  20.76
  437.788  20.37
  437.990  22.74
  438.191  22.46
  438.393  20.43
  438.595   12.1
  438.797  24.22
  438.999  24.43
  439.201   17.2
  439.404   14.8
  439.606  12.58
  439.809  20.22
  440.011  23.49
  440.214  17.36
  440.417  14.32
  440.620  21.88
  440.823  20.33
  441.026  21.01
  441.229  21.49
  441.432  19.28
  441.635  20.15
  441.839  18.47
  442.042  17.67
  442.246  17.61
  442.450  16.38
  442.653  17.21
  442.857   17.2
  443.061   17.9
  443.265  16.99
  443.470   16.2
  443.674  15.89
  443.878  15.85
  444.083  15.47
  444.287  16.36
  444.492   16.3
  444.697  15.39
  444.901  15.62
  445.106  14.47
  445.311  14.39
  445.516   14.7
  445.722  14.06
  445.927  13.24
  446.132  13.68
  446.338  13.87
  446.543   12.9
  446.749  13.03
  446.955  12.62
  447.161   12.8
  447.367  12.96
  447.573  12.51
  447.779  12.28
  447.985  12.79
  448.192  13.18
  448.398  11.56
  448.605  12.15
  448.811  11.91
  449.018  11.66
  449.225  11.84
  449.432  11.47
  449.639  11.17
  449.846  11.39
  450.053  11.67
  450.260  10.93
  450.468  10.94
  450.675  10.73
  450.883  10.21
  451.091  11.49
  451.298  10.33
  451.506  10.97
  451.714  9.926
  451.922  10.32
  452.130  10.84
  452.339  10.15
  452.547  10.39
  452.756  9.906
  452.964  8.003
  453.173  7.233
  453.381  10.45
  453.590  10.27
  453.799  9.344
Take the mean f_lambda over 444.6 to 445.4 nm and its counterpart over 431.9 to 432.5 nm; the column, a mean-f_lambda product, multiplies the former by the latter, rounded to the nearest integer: 194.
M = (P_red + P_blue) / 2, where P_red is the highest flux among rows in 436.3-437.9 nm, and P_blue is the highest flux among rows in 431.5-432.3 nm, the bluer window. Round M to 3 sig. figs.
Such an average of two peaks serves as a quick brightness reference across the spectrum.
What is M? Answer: 16.9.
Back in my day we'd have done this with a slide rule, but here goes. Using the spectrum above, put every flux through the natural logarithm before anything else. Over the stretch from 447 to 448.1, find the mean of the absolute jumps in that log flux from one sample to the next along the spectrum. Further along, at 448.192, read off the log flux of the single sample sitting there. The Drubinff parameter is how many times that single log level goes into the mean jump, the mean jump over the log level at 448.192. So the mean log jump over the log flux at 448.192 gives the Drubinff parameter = 0.010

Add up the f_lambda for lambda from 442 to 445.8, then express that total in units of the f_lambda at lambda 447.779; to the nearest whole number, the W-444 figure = 25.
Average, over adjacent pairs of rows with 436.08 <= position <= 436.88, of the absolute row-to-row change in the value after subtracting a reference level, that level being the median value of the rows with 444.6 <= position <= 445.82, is 1.3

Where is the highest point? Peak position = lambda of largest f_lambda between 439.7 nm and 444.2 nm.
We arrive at 440.011 nm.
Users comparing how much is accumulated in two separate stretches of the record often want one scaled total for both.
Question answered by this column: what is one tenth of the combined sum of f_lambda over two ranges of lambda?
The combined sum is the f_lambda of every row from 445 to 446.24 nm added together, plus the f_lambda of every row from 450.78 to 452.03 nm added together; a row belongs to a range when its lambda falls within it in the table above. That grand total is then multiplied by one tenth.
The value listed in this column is 14.8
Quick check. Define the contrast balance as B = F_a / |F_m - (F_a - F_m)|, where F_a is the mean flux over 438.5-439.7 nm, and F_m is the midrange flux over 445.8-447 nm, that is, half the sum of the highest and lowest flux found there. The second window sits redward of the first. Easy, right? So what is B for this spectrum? 2.0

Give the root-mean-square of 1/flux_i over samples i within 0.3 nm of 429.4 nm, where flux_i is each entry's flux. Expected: 0.10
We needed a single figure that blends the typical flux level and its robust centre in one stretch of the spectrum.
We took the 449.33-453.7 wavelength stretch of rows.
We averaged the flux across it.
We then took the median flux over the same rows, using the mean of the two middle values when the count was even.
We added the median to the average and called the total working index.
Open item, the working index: 21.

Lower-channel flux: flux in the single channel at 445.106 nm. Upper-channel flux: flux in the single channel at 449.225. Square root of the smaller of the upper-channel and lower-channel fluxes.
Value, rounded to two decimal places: 3.44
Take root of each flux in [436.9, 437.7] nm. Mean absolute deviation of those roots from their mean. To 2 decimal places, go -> 0.08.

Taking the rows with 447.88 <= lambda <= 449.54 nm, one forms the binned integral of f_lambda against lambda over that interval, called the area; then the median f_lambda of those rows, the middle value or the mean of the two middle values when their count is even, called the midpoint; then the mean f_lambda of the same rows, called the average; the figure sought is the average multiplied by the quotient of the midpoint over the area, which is 7.2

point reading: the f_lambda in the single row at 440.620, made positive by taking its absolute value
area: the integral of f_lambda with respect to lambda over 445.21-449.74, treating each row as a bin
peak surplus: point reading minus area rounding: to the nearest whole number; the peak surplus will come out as -36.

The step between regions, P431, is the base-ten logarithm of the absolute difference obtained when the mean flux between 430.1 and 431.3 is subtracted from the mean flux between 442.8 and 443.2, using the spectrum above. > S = 0.8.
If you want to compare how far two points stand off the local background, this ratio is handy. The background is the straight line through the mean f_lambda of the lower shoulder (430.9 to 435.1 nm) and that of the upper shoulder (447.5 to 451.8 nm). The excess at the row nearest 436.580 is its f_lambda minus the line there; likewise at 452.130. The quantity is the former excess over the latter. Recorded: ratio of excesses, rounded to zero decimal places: -13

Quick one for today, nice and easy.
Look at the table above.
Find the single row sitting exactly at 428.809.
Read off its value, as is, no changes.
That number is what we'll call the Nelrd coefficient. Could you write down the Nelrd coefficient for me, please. 10.45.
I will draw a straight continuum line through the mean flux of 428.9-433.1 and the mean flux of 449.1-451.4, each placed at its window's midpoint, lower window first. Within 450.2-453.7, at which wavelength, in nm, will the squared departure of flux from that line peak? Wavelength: 453.173 nm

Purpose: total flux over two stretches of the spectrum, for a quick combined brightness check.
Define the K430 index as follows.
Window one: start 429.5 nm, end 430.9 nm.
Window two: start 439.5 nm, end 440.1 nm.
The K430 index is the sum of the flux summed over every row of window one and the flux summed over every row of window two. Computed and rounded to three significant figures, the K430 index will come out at 135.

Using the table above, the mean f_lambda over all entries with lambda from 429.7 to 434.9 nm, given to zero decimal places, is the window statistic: 13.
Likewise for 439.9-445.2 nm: 18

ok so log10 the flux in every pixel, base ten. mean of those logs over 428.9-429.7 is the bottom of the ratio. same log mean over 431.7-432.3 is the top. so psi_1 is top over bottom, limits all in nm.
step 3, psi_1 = 1.07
